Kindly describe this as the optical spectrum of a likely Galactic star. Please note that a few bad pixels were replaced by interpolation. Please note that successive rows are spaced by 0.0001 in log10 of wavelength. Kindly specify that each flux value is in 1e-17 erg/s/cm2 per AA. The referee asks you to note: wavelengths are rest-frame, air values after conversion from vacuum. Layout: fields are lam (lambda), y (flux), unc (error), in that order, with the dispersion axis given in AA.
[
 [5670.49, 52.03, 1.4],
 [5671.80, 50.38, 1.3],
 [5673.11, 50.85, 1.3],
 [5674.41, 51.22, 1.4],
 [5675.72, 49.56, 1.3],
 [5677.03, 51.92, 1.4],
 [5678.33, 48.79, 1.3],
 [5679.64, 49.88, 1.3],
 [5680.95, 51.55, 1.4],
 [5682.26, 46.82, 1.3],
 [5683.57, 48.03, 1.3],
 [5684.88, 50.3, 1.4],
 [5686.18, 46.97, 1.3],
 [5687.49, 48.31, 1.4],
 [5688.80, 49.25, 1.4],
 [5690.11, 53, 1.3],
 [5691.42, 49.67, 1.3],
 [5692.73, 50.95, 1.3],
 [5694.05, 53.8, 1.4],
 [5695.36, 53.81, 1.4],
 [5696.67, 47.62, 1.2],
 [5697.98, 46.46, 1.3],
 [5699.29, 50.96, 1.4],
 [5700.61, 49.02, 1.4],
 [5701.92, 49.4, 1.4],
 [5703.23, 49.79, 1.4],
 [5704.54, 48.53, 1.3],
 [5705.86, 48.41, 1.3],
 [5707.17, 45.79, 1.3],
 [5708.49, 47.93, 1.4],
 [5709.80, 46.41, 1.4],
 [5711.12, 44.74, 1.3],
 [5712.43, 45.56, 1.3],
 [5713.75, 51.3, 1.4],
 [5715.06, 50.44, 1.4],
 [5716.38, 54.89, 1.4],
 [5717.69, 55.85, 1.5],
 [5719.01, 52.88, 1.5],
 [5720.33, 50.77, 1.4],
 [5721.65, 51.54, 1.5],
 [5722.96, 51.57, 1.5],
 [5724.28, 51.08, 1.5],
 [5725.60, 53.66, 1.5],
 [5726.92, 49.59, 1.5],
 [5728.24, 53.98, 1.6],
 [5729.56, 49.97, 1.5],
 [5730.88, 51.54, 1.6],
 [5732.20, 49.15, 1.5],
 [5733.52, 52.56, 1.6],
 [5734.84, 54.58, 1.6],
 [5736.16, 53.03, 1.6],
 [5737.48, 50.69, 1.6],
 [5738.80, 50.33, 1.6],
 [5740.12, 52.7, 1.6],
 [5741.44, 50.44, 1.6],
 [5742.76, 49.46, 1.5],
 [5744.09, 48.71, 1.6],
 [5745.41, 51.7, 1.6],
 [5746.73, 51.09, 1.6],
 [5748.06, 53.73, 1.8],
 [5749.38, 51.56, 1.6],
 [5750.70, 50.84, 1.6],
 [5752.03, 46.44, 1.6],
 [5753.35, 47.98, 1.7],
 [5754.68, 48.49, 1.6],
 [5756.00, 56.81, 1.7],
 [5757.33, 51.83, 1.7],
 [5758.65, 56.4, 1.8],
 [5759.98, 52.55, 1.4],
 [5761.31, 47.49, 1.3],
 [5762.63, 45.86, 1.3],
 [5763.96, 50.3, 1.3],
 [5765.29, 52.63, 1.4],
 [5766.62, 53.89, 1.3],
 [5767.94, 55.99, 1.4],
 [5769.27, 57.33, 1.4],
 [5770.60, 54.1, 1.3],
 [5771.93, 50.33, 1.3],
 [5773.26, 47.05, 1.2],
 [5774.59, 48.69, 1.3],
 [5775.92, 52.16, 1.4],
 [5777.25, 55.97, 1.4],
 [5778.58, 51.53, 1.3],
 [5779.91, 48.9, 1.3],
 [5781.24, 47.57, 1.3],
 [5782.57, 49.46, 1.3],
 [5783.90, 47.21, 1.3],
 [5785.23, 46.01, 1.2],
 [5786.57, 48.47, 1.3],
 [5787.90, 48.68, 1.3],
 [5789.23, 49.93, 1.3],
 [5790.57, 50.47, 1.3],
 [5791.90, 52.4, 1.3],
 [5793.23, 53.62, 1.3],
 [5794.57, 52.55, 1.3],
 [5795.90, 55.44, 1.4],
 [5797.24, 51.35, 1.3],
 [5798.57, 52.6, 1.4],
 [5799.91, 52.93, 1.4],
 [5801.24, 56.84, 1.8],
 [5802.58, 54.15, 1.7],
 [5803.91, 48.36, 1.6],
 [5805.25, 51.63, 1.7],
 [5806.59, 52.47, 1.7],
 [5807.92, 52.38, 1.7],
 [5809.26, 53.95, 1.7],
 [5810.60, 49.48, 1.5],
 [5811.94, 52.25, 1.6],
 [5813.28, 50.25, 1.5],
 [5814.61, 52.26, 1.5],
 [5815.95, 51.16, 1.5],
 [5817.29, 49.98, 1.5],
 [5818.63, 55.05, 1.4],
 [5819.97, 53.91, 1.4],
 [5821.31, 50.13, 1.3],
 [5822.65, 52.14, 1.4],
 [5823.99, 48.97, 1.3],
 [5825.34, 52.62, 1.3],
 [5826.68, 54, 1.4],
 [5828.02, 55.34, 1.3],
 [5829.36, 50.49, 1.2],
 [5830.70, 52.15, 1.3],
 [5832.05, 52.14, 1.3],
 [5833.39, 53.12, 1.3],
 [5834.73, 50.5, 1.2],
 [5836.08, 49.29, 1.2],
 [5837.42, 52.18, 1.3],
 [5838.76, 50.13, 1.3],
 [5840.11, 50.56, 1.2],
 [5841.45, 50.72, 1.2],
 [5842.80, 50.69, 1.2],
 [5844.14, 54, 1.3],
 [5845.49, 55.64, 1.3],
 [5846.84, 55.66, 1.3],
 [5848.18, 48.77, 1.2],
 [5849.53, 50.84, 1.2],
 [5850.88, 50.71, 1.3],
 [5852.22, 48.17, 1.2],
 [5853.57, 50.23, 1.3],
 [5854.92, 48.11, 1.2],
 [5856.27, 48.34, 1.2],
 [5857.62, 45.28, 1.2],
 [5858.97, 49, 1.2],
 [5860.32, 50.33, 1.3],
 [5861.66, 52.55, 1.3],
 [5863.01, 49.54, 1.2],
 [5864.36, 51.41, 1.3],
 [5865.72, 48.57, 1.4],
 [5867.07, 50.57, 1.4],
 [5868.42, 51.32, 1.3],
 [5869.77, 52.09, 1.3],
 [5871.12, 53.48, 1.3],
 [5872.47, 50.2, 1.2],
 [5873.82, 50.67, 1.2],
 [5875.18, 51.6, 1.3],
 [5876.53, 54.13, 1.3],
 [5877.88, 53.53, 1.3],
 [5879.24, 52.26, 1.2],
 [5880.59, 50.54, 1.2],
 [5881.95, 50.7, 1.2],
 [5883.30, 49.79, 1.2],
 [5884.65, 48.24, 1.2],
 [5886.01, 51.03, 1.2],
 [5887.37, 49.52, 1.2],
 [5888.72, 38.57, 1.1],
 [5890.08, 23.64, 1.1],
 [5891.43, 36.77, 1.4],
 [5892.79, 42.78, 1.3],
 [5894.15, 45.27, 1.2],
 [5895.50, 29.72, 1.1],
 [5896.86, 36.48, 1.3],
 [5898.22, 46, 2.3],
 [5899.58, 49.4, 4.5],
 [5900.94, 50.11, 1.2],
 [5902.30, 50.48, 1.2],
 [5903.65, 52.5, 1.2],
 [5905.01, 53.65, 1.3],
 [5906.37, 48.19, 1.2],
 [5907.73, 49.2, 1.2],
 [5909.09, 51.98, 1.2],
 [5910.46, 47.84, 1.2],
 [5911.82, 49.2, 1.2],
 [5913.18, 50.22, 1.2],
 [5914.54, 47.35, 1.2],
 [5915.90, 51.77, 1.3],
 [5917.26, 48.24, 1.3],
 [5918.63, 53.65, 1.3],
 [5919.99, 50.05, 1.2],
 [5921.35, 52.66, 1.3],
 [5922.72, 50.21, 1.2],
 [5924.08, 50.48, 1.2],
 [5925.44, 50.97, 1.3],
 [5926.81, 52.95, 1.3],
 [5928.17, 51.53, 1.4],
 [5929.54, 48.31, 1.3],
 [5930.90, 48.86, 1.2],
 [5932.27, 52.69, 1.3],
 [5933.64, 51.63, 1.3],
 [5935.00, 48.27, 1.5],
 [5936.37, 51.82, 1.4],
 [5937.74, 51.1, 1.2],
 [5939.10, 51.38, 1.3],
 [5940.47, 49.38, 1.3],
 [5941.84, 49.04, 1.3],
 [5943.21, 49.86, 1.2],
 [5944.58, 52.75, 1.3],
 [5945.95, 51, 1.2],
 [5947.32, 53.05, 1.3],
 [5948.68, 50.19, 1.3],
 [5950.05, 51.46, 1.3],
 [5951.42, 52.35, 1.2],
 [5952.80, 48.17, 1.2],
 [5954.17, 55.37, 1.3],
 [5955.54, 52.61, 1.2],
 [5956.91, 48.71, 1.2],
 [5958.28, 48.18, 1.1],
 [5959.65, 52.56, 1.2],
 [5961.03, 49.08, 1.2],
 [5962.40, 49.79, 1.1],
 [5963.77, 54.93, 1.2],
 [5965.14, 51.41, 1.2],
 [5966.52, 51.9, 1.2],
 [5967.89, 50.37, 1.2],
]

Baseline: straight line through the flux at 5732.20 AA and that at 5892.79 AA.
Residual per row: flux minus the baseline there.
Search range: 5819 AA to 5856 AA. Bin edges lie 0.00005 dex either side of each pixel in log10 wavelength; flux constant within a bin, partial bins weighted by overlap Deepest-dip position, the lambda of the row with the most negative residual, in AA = 5823.99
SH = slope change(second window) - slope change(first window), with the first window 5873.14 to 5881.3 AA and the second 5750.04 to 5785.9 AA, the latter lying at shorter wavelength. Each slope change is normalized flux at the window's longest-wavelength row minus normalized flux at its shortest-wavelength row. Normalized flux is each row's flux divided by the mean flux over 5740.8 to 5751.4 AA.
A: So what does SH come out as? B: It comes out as -0.09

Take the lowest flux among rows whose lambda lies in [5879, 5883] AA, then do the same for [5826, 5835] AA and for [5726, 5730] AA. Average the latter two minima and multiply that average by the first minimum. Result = 2529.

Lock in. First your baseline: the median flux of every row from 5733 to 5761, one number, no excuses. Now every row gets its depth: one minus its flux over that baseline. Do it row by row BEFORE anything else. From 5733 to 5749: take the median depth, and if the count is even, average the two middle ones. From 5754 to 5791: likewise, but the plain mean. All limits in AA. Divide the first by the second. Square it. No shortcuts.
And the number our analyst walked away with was 0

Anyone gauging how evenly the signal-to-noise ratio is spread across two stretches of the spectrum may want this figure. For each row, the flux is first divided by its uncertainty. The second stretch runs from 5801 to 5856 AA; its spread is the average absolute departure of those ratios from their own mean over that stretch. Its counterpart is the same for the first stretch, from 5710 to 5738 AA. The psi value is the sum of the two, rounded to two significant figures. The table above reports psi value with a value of 5.0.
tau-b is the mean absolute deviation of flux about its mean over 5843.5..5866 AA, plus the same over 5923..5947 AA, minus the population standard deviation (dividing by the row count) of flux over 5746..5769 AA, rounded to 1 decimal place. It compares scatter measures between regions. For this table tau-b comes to 0.1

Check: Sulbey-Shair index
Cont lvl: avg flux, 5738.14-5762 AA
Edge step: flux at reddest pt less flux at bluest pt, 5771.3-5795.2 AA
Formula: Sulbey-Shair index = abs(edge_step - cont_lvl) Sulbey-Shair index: 48.8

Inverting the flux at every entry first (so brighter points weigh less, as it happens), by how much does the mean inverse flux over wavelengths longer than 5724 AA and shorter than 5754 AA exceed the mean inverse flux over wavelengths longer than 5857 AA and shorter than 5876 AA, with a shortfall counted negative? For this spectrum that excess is -0.0002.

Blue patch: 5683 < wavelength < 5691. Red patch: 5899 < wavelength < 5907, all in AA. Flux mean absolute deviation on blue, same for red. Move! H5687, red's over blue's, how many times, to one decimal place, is 1.0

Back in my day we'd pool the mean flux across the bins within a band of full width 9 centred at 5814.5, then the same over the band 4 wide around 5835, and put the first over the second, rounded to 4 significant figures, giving 1.010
